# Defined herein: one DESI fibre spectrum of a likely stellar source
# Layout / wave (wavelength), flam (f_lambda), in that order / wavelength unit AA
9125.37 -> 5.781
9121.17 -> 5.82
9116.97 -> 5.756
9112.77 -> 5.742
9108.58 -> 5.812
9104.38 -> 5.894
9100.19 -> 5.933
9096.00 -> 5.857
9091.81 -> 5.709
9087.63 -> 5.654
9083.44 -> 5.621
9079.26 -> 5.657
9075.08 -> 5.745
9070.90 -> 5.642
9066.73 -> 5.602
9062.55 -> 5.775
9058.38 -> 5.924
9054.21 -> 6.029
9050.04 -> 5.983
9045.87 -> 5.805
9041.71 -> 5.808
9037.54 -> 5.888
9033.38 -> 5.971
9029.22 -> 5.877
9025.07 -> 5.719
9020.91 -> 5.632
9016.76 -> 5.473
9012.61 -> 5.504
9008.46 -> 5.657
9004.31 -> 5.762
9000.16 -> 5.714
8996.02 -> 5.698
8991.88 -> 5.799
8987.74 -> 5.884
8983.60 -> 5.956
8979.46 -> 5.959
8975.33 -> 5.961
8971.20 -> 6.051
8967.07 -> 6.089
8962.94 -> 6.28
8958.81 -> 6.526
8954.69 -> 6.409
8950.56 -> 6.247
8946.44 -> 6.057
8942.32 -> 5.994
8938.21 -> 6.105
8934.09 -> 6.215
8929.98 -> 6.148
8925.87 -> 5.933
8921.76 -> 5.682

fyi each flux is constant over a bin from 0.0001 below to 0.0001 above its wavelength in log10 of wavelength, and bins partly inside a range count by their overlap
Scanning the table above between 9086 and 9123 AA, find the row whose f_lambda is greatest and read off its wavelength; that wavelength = 9100.19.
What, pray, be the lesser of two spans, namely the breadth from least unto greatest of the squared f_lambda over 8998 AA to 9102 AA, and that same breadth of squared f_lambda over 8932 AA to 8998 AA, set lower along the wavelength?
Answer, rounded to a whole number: 6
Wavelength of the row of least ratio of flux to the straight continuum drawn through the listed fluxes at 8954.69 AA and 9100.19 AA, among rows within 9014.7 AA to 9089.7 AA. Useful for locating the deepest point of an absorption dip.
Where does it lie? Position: 9016.76 AA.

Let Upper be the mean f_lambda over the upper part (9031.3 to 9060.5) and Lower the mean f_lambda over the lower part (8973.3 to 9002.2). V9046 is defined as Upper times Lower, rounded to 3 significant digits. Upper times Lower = 34.6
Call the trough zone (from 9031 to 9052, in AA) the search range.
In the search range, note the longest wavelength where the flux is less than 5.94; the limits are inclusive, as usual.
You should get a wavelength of 9045.87 AA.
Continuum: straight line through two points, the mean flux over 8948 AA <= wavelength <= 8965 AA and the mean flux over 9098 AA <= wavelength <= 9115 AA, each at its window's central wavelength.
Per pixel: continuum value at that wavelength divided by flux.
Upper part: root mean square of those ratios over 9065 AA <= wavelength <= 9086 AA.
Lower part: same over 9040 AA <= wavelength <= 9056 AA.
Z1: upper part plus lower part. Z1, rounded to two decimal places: 2.08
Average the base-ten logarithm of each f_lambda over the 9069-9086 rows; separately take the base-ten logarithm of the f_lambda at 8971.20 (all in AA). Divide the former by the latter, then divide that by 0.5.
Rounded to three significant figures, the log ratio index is 1.93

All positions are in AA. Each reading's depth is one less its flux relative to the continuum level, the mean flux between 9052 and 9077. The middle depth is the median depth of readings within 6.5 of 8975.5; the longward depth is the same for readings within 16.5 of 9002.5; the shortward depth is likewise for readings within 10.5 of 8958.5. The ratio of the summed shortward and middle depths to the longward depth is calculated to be -8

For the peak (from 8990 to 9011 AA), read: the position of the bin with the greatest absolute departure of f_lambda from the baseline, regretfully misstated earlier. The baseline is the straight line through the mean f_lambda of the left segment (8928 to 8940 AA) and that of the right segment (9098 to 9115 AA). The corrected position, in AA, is 9008.46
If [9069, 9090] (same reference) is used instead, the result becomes 9070.90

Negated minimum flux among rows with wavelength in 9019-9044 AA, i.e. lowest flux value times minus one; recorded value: -5.6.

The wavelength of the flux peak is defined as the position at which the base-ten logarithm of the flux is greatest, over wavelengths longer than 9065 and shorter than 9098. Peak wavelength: 9096.00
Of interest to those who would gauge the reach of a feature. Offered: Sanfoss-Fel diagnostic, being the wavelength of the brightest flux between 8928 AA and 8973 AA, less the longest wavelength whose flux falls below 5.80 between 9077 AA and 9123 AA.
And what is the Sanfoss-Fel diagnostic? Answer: -158.2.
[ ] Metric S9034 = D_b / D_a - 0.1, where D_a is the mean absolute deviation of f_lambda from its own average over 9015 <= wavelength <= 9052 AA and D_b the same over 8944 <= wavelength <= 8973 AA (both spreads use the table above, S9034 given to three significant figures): 1.08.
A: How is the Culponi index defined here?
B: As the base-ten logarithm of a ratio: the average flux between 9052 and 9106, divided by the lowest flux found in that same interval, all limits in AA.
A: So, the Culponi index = 0.0130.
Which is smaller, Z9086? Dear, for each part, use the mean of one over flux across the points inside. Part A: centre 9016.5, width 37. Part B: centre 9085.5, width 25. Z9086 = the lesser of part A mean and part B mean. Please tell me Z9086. 0.175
